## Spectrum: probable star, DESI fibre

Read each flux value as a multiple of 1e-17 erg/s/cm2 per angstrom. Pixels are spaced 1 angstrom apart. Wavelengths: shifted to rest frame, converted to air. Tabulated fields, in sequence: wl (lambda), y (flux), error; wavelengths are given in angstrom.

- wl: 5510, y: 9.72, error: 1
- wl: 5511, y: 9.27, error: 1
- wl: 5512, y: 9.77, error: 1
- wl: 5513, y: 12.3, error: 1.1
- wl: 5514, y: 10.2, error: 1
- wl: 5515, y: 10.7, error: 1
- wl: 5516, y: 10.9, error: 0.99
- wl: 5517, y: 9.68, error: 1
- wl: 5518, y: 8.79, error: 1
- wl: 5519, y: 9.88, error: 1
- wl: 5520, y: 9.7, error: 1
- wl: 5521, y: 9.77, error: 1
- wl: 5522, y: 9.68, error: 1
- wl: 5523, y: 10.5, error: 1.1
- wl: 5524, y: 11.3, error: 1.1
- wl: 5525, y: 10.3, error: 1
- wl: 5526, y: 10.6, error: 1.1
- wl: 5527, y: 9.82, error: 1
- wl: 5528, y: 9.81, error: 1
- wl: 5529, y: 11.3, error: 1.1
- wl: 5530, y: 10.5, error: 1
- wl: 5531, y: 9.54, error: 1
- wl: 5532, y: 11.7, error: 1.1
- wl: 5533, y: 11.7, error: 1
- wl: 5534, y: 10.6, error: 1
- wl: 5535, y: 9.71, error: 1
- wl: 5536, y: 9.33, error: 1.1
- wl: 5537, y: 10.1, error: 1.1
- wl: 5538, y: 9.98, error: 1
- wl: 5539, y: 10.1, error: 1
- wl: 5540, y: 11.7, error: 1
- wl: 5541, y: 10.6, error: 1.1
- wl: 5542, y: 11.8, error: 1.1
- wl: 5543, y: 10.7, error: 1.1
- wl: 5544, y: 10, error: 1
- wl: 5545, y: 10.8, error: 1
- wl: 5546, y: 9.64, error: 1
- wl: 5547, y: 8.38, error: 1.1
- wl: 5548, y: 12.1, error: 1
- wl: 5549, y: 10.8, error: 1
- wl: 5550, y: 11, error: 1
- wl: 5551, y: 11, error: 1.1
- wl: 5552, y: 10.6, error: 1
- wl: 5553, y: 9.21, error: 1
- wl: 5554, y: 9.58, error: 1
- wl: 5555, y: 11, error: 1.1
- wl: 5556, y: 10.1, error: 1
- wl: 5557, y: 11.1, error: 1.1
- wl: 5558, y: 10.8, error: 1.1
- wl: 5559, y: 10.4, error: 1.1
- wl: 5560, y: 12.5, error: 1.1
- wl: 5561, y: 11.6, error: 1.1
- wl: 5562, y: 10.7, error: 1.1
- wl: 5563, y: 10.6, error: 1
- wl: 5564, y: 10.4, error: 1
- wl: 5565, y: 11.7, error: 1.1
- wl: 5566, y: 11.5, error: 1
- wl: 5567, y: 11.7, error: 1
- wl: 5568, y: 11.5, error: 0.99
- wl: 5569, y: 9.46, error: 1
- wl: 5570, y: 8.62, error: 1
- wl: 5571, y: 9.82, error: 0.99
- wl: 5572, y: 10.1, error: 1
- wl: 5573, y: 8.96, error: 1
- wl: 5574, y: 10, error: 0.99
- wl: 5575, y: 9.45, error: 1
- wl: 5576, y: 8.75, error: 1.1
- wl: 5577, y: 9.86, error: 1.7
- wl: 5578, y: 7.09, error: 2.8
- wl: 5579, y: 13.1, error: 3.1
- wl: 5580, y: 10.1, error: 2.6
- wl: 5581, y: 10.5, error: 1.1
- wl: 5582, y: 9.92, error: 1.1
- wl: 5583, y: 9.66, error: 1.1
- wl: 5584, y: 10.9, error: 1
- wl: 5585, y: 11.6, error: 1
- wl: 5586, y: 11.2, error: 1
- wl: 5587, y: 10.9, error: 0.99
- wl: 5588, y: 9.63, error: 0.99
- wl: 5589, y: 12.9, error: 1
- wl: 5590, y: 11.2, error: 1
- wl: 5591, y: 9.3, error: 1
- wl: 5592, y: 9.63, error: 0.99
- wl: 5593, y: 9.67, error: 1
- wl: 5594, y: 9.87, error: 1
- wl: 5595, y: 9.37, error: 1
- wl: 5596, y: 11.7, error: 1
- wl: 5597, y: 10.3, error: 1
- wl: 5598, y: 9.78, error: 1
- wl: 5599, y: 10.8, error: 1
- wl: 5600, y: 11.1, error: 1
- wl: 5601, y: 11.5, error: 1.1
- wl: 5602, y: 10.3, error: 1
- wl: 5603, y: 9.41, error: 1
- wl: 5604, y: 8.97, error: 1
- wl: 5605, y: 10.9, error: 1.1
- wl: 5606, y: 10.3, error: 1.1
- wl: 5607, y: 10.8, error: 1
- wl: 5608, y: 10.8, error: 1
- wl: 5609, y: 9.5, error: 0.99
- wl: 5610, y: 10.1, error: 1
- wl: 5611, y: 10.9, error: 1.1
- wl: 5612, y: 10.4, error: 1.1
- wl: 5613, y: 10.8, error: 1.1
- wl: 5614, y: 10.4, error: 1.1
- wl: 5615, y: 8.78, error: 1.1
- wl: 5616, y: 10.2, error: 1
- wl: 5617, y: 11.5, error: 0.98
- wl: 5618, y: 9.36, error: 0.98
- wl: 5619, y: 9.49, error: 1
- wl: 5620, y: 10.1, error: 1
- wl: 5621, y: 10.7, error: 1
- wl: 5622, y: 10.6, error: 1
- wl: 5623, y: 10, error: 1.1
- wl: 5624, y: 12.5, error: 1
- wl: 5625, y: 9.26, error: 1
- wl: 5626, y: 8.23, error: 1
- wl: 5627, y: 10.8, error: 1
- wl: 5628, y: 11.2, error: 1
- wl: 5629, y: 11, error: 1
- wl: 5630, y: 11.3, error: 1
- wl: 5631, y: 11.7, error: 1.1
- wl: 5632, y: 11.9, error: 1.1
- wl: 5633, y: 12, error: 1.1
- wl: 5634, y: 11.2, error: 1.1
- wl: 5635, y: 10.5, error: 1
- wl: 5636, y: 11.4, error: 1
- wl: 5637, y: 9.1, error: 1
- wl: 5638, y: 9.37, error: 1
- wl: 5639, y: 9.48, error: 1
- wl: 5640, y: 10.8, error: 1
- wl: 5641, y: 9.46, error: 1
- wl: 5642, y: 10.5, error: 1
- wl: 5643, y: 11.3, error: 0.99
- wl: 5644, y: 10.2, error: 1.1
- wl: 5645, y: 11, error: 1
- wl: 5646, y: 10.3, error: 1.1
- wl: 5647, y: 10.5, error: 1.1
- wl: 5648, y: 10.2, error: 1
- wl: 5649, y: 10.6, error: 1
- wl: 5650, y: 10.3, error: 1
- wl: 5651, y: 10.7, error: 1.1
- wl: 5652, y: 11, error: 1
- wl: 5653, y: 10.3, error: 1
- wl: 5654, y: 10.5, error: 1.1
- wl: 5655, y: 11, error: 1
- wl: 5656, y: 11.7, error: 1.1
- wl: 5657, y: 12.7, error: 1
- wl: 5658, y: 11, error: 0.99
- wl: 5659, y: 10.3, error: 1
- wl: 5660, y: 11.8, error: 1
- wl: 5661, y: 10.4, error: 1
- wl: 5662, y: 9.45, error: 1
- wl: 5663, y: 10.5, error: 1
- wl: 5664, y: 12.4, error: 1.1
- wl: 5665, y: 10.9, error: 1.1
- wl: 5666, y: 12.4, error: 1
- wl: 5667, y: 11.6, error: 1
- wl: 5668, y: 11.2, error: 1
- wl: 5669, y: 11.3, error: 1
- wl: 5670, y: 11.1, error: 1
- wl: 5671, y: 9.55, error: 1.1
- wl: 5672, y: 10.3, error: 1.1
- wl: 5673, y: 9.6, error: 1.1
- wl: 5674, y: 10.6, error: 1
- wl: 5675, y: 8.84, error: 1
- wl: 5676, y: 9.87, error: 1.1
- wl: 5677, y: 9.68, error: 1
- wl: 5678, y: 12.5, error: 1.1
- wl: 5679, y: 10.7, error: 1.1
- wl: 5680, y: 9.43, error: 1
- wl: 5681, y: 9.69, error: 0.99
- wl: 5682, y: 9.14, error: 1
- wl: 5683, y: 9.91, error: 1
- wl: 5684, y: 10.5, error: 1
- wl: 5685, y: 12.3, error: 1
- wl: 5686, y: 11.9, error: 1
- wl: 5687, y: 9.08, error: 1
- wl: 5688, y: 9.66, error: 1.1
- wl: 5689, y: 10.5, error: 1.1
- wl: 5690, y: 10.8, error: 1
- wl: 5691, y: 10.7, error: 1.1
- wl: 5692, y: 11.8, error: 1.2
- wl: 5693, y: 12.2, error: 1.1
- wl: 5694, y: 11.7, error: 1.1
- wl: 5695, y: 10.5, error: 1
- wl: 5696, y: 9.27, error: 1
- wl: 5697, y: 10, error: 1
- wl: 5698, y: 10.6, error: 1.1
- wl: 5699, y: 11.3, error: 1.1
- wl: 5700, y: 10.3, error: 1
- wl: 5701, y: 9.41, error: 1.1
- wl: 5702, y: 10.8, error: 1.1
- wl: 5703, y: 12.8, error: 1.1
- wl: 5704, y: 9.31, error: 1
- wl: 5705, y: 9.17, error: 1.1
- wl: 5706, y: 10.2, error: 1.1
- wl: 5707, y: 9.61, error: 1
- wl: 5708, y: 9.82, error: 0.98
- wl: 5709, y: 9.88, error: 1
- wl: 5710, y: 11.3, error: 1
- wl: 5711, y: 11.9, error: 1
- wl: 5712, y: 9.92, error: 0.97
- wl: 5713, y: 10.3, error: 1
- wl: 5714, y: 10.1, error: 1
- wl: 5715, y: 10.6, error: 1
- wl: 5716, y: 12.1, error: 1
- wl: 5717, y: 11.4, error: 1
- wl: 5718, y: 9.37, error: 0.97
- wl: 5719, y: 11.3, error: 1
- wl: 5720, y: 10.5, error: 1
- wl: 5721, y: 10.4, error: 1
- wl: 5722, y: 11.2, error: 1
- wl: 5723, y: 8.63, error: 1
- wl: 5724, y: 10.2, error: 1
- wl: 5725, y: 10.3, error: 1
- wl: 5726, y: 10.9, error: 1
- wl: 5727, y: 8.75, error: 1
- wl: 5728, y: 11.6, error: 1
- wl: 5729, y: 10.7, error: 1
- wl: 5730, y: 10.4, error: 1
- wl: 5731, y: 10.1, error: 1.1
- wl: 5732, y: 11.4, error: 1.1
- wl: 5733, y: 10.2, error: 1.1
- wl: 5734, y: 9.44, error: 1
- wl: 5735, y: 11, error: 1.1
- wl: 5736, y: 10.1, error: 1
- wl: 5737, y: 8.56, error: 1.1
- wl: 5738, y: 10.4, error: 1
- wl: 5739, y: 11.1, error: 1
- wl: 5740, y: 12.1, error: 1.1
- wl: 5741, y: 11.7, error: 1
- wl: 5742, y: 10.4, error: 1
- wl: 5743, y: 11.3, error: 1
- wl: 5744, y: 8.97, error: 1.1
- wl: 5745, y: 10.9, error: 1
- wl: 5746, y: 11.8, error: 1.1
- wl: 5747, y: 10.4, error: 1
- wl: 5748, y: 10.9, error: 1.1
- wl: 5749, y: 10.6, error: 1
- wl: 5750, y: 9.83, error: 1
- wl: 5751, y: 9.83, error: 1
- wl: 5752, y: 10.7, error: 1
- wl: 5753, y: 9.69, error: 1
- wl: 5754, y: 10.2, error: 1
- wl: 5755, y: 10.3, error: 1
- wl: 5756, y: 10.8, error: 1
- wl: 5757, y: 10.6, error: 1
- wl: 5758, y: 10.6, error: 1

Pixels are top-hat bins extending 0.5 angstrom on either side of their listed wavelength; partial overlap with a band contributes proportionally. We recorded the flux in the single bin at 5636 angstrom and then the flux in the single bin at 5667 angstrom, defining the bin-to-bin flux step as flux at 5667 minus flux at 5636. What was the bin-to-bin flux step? 0.2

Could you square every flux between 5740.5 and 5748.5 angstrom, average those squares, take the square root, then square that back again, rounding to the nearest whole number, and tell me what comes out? 117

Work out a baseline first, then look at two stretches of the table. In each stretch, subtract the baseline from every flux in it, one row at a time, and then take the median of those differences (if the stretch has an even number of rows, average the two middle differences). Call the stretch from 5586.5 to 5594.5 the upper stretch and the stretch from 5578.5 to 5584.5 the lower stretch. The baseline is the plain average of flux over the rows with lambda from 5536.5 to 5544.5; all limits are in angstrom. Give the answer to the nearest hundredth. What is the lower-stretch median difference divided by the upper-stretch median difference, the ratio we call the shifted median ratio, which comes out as 0.38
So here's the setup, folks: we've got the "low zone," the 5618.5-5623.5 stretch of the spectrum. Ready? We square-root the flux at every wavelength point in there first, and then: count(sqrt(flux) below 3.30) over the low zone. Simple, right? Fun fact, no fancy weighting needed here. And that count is 5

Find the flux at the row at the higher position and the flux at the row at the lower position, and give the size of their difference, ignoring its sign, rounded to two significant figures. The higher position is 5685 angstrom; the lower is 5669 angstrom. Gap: 1.0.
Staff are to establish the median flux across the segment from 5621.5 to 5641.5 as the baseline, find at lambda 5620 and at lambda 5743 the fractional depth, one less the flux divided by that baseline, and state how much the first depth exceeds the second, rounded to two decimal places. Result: 0.11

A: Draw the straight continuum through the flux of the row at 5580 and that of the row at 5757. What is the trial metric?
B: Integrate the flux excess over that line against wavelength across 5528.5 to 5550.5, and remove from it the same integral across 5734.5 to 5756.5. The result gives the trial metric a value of 13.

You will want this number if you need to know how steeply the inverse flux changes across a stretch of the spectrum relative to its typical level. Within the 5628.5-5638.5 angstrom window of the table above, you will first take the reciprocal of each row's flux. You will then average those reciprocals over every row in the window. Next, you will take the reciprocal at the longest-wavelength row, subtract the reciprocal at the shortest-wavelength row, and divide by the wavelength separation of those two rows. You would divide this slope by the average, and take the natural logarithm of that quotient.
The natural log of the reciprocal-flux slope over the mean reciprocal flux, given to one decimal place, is -4.0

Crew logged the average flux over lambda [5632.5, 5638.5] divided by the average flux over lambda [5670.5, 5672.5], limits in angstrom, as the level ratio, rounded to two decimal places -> 1.07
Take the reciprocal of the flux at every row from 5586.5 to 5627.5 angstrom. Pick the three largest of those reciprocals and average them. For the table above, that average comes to 0.116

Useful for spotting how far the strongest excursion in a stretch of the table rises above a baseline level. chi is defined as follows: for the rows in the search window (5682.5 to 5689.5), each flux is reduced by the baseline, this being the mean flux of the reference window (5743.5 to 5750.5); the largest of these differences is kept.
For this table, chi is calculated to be 1.8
